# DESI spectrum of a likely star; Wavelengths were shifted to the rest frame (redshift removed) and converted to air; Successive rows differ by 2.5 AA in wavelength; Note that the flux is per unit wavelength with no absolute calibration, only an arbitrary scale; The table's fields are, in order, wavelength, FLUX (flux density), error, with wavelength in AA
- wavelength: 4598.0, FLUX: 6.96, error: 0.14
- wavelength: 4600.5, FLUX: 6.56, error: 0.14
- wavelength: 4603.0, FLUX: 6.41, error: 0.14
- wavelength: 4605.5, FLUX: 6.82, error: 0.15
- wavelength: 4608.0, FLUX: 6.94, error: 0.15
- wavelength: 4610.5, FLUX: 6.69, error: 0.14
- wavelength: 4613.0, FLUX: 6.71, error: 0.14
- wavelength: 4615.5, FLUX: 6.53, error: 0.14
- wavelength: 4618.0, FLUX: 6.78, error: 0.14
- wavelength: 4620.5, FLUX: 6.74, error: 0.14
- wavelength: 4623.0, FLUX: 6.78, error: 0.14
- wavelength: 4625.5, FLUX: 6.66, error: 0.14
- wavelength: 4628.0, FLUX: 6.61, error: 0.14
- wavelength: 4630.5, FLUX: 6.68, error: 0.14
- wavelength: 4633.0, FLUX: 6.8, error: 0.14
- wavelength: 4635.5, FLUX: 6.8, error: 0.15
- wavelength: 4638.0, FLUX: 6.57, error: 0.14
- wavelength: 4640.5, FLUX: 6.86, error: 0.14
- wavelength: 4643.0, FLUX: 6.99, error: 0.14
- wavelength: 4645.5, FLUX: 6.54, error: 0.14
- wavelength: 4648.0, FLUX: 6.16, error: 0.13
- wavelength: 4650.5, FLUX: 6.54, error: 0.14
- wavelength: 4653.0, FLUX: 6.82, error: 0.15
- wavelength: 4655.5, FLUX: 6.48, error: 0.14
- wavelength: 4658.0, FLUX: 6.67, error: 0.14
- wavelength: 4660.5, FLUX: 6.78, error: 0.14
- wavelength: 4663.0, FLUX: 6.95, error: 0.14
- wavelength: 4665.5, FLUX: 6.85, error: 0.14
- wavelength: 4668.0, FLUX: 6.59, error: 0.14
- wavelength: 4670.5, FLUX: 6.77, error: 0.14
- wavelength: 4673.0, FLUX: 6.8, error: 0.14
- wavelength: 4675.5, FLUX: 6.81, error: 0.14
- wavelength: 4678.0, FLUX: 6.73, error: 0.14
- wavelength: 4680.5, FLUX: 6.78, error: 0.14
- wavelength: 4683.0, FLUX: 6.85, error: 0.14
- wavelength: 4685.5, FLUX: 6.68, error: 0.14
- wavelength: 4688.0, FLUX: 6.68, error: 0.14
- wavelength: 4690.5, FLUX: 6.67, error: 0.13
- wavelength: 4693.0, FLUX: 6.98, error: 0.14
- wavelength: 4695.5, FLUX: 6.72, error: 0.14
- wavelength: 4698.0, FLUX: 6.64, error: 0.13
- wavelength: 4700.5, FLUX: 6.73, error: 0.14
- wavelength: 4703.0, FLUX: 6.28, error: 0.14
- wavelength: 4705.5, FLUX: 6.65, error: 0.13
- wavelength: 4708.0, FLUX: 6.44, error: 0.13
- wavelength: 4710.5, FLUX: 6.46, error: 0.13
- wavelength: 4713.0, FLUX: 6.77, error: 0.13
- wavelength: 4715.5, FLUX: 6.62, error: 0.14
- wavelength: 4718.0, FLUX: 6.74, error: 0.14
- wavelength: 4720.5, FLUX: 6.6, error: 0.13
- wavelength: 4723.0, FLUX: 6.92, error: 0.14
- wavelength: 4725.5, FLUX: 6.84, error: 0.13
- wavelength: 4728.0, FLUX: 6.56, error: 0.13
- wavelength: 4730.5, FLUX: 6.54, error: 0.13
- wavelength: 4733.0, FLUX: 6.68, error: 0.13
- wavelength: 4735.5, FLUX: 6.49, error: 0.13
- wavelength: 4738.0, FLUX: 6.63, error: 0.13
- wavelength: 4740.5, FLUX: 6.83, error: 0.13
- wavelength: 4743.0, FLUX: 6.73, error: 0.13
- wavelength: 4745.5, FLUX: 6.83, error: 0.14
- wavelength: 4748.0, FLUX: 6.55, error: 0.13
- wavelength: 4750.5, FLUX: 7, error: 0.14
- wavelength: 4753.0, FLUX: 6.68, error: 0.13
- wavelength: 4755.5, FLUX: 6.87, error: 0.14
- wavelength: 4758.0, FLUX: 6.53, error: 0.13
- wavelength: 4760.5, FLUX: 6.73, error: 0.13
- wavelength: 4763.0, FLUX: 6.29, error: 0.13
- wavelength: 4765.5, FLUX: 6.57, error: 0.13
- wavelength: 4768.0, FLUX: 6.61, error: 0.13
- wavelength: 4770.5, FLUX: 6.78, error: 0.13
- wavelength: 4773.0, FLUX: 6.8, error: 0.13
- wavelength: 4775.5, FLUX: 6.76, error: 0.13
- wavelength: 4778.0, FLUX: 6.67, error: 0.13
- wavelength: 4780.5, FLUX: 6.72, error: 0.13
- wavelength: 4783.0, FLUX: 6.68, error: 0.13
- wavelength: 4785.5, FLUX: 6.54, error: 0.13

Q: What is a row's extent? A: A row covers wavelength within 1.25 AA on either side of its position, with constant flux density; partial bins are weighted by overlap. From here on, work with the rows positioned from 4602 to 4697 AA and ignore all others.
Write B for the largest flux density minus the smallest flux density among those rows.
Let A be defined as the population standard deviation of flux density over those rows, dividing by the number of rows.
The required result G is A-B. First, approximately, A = 0.162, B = 0.83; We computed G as -0.67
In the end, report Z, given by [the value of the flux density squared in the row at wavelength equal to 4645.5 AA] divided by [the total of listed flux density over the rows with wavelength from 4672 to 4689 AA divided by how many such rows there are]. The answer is 6.3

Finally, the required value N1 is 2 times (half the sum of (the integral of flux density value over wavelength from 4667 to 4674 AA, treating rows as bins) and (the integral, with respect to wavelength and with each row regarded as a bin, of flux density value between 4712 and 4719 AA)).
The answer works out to 94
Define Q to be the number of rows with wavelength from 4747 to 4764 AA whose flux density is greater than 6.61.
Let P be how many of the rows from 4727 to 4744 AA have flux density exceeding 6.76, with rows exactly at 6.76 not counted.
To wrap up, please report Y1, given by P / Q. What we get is 0.25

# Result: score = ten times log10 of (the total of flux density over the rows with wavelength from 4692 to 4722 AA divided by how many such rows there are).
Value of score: 8.22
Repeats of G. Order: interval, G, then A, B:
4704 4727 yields -0.33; 0.153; 0.48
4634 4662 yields -0.61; 0.219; 0.83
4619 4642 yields -0.20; 0.092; 0.29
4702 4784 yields -0.56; 0.162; 0.72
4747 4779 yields -0.54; 0.171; 0.71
